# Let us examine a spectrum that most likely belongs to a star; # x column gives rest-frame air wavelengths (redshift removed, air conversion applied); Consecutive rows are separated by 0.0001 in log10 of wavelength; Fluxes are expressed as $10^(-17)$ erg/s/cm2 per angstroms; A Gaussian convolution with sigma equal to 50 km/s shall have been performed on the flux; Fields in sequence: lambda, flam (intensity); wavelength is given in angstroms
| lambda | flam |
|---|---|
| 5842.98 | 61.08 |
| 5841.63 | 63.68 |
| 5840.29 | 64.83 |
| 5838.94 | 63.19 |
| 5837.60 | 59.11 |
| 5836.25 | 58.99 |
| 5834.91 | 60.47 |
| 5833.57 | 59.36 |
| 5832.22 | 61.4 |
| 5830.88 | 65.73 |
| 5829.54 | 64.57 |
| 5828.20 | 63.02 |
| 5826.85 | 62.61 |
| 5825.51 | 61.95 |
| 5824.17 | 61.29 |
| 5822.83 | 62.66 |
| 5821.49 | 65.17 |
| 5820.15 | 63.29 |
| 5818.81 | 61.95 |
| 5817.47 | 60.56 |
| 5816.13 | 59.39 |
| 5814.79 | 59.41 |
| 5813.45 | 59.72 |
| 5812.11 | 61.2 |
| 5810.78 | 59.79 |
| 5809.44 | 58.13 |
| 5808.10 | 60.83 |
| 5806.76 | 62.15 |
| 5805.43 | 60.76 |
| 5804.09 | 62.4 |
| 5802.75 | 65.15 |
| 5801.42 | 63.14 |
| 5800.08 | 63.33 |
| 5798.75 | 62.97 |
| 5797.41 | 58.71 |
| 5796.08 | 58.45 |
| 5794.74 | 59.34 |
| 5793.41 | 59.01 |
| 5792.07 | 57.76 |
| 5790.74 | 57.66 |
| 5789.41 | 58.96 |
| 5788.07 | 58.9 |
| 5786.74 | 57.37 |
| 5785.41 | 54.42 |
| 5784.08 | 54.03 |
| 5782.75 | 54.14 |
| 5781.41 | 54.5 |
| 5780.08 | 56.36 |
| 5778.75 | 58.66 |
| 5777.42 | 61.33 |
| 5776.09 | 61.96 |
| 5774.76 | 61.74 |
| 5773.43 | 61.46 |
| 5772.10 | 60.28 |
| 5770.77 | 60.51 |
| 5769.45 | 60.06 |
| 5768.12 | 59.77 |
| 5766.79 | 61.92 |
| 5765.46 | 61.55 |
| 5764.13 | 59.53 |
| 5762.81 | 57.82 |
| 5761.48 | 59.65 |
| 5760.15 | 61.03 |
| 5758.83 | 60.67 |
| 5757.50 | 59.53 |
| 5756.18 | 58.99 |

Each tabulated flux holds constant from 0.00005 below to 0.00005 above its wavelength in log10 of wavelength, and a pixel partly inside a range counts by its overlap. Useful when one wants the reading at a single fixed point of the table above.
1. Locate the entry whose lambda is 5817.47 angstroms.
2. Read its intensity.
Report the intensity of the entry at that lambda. 60.56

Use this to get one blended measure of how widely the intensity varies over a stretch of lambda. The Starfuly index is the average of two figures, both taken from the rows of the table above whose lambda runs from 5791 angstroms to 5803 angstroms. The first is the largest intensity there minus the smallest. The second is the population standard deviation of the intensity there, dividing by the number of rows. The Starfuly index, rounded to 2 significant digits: 5.0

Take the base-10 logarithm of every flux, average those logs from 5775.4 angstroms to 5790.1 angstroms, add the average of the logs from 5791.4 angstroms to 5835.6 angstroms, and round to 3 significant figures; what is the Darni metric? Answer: 3.55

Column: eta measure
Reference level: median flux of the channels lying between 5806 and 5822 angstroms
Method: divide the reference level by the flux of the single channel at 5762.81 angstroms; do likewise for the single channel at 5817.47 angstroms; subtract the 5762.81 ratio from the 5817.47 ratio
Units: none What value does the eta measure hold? -0.047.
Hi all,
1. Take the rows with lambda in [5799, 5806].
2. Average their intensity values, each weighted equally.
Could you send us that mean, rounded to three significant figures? 63.0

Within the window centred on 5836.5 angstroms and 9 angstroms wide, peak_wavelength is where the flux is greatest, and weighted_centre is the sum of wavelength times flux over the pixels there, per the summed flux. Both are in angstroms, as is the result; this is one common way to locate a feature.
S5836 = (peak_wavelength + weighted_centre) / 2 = 5838.3 angstroms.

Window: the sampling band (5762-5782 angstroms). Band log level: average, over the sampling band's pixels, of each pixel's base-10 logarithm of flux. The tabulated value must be 1.78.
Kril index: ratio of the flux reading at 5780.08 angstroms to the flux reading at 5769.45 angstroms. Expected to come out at 0.94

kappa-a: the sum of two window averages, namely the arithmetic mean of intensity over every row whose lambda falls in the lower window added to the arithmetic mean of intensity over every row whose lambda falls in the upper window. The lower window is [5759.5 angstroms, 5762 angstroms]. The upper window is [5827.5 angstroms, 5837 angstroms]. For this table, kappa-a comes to 122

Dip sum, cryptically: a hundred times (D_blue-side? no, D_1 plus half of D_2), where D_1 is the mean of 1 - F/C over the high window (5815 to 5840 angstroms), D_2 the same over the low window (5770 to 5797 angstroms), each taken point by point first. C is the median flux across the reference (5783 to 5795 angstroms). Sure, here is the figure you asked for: -7.7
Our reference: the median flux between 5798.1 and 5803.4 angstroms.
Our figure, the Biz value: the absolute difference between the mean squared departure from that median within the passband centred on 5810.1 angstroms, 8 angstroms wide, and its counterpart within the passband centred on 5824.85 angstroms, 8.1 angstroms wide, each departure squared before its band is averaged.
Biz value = 9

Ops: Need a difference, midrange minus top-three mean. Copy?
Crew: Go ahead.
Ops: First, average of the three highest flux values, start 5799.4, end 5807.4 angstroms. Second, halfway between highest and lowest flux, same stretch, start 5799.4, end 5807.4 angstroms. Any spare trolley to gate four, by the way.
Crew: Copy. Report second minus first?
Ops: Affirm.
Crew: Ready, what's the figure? -0.92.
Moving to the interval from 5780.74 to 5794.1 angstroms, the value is -2.44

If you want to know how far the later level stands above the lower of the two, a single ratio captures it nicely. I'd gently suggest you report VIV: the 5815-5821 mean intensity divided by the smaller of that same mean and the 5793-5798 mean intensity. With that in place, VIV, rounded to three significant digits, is 1.04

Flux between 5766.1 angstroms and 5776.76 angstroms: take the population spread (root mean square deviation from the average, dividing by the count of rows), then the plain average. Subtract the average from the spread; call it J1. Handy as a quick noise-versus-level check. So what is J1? -60.1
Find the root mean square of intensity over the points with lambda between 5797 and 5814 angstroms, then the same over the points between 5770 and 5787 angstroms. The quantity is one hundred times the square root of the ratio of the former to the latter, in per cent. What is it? 103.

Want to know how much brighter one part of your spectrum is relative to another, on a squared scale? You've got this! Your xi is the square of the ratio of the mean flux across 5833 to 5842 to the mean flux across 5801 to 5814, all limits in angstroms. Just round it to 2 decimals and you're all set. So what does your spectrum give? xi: 1.00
